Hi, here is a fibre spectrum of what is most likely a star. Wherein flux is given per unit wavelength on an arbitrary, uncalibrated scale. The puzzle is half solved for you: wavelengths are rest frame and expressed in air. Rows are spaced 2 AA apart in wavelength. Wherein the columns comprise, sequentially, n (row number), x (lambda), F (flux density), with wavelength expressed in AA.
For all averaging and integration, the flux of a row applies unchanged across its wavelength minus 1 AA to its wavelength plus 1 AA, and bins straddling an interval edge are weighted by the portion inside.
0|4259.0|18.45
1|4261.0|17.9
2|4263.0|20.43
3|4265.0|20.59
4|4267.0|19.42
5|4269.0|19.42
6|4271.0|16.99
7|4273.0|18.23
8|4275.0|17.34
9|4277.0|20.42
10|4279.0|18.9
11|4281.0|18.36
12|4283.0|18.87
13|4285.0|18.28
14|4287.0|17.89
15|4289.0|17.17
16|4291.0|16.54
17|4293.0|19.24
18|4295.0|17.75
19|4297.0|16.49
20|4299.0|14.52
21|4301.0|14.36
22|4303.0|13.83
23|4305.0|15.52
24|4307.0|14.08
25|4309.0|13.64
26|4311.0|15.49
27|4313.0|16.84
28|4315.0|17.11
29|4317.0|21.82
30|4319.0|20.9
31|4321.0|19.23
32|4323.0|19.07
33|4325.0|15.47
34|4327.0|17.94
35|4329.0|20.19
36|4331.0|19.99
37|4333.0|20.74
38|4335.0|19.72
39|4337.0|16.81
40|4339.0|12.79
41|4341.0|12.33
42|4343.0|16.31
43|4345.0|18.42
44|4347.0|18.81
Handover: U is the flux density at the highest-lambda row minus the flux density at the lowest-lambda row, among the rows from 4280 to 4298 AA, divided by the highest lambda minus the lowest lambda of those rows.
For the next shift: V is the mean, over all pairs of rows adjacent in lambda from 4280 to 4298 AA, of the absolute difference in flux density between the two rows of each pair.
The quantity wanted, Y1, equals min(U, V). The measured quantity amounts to -0.117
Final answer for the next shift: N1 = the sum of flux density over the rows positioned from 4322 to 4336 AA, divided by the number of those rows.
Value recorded 19.0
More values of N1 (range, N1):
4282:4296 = 18.0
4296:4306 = 14.9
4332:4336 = 20.2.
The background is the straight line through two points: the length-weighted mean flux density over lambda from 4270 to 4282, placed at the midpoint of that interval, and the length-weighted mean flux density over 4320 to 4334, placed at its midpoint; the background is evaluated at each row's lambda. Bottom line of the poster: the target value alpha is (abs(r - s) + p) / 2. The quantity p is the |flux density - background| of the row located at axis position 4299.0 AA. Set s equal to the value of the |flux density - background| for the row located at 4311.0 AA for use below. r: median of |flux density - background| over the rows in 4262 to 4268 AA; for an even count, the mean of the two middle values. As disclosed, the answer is 3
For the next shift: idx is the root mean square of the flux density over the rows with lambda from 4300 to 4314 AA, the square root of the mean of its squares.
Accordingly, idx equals 15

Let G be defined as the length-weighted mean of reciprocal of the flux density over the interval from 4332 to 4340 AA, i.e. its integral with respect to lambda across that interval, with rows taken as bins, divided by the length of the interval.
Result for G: 0.0592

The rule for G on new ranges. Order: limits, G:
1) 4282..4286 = 0.0538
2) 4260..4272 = 0.0525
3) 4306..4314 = 0.0671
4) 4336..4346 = 0.0669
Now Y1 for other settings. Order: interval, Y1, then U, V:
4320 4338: -0.151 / -0.15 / 1.7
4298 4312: 0.081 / 0.08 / 1.0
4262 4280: -0.096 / -0.10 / 1.3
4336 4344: -0.083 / -0.08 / 2.8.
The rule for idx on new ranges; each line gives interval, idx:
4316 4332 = 19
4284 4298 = 18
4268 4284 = 19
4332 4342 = 17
